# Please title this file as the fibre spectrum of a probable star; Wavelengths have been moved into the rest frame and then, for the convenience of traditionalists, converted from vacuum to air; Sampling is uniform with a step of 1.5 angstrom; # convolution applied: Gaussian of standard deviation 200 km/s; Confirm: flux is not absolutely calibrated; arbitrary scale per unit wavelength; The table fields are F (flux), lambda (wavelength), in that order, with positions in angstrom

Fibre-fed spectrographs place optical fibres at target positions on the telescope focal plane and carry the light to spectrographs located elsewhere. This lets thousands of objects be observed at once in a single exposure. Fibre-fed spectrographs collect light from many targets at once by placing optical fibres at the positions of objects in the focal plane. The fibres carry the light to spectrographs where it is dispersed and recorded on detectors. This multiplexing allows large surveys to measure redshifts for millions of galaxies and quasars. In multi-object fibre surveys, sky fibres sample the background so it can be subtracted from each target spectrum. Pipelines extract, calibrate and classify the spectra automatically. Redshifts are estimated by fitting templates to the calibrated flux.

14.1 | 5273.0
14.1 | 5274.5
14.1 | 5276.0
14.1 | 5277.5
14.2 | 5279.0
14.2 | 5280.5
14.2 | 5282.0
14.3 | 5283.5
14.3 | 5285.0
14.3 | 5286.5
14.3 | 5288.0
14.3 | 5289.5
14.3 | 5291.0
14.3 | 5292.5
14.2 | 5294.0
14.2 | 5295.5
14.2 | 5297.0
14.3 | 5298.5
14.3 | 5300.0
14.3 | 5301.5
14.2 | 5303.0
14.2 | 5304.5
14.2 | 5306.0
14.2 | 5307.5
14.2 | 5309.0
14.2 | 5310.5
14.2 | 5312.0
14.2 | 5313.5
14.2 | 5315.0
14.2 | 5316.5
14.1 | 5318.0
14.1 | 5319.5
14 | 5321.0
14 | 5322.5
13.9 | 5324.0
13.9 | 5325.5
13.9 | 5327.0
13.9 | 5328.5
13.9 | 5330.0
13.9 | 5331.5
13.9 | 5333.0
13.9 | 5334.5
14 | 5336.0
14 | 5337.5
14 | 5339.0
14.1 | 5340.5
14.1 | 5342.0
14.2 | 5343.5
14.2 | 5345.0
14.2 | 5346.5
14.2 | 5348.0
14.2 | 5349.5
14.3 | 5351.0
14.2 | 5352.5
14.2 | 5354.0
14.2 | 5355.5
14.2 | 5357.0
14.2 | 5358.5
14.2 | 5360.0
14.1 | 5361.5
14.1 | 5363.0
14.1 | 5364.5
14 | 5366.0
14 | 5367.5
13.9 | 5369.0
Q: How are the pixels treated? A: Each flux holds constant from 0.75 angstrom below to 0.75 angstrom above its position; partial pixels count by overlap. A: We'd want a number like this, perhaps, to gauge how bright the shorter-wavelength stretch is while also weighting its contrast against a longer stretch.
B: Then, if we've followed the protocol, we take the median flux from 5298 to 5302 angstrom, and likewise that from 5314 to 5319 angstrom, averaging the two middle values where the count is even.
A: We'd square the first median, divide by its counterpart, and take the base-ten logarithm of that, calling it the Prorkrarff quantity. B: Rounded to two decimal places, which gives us 1.16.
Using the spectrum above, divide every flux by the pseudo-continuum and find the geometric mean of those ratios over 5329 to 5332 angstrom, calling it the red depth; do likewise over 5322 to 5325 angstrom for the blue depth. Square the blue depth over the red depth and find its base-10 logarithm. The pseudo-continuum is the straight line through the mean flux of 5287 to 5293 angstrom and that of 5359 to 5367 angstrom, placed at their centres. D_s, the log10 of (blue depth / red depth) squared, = 0.002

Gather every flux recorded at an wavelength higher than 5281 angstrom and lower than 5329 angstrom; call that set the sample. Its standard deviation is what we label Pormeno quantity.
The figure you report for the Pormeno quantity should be 0.13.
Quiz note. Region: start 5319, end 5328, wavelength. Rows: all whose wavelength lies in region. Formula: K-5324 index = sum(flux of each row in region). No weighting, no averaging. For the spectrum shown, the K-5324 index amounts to 84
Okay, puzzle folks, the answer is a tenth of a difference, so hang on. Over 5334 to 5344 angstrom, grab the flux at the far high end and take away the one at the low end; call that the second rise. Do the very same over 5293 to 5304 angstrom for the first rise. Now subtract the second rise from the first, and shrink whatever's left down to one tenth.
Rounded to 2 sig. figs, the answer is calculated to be -0.030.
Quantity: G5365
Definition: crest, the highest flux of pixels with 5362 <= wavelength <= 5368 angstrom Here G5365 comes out 14.1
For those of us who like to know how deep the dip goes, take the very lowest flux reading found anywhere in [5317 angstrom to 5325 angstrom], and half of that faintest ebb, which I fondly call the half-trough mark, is 6.95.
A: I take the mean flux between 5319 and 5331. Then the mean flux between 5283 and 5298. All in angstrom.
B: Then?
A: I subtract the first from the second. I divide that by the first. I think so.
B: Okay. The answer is 0.023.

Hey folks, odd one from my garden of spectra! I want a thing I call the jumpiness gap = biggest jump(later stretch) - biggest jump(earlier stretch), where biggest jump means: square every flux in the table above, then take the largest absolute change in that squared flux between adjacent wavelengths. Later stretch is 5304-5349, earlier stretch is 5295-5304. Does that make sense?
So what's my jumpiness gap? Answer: -0.020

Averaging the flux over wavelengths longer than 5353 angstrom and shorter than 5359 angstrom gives 14.20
